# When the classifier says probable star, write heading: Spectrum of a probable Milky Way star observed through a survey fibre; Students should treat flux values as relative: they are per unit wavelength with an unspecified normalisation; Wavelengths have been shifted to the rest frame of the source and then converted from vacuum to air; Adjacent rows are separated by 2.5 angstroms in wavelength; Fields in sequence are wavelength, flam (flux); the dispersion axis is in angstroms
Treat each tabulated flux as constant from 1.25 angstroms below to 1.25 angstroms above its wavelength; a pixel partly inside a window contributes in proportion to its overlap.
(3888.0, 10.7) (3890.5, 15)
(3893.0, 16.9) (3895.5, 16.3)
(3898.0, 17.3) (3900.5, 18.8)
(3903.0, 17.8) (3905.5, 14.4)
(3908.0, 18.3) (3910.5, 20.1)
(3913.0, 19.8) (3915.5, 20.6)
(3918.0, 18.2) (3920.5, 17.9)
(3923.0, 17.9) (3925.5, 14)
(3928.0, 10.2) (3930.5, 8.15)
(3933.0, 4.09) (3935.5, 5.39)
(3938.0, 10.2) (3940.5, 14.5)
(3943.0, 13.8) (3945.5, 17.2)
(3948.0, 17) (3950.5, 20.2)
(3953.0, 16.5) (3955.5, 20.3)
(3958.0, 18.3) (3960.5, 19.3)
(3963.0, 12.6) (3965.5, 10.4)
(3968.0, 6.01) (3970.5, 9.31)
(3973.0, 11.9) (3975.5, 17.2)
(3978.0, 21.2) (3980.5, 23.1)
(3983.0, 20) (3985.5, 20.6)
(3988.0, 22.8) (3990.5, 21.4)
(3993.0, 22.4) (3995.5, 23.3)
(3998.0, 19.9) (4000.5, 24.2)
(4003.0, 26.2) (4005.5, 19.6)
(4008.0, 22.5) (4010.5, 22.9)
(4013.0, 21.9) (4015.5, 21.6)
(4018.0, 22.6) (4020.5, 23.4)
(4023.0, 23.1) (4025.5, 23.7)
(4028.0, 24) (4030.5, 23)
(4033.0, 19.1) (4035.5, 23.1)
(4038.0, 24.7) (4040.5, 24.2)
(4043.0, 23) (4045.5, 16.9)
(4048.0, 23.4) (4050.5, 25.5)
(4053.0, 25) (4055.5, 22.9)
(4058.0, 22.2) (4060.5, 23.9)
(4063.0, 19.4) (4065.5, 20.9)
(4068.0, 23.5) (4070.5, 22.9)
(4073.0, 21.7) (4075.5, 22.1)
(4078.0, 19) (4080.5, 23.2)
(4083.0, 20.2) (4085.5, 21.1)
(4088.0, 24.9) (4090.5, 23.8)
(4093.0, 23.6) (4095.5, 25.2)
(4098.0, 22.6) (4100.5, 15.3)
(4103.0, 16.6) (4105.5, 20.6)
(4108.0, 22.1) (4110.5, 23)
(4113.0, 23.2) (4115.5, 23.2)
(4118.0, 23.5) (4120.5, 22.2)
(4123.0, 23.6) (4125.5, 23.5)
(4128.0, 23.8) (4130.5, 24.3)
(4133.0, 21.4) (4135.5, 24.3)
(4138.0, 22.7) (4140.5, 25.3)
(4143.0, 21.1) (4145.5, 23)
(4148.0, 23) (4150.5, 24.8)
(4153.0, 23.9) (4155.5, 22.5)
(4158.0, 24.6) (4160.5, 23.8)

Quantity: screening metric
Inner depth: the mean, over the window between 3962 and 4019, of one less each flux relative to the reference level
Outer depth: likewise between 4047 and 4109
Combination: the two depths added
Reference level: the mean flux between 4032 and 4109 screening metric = 0.12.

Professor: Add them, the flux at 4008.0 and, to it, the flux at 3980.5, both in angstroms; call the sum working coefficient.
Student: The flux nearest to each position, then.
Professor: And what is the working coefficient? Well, 45.6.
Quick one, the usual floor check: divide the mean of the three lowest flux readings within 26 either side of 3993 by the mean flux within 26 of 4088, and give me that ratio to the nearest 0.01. 0.42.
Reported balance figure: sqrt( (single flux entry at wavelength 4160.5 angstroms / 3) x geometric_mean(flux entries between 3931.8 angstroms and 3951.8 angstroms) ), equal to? 9.5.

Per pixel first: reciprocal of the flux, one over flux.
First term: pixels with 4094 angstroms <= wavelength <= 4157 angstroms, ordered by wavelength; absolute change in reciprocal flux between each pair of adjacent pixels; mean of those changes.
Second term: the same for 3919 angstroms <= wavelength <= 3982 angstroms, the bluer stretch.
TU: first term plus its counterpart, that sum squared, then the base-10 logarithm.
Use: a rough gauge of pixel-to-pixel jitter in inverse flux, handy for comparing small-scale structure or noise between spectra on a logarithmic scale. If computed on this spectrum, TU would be -3.0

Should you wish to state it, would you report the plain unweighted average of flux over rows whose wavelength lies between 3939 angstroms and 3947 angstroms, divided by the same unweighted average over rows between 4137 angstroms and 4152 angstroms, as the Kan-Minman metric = 0.65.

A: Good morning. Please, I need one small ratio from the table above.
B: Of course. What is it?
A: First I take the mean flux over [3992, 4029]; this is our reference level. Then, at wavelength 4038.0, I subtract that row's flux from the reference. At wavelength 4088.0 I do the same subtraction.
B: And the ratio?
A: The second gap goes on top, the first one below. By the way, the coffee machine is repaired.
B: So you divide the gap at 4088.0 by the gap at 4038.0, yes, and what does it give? 1.1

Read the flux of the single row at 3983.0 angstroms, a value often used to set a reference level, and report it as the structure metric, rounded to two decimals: 20.00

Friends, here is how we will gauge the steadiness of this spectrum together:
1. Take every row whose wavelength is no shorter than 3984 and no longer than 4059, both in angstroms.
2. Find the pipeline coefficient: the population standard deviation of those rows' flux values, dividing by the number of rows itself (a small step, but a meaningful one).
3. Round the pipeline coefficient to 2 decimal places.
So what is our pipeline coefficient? 1.92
